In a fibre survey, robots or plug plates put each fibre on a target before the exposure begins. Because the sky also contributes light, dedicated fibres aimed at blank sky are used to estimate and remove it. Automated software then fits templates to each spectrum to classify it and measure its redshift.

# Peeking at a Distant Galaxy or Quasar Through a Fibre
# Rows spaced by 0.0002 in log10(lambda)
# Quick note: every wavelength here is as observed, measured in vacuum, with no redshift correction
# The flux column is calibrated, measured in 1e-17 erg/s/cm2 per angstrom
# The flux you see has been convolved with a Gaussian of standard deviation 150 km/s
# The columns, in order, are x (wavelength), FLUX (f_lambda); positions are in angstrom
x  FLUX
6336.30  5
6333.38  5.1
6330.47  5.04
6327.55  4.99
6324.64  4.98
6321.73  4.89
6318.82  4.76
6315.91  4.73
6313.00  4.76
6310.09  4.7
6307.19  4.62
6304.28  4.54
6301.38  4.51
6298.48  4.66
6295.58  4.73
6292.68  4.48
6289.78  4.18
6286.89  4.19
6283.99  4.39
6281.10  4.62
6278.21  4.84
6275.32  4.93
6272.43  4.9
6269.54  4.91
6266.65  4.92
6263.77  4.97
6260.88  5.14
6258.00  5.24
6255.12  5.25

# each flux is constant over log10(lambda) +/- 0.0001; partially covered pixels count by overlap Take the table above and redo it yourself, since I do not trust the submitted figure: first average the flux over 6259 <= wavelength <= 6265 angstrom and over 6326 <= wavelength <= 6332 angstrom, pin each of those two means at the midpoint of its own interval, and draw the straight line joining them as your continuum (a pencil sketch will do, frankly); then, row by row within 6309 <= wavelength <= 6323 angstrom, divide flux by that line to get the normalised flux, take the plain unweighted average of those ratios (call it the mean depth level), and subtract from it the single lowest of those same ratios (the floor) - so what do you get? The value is 0.014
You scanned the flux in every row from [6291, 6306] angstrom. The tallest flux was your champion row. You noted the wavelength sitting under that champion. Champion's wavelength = 6295.58 angstrom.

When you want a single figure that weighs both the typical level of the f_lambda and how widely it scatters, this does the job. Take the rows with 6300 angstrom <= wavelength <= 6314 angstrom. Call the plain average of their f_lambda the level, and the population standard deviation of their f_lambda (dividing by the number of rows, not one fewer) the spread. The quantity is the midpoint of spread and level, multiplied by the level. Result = 10.9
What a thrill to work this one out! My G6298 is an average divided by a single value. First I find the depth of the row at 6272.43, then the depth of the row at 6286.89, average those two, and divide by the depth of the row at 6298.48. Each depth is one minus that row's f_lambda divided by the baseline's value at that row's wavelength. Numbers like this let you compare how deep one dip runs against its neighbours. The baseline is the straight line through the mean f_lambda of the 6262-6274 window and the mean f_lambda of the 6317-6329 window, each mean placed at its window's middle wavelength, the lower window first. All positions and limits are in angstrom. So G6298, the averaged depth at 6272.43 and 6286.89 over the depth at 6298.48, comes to 1.5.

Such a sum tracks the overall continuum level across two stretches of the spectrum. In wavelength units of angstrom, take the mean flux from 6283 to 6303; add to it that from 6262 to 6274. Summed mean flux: 9.4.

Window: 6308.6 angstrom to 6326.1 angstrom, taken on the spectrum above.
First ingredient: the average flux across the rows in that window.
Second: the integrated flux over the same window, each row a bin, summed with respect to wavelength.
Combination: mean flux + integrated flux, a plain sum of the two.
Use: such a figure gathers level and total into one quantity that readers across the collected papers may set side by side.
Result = 89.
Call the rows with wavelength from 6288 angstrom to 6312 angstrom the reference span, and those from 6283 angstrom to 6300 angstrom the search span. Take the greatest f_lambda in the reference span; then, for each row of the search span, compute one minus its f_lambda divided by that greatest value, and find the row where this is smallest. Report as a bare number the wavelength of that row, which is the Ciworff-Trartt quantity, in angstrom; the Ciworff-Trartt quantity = 6295.58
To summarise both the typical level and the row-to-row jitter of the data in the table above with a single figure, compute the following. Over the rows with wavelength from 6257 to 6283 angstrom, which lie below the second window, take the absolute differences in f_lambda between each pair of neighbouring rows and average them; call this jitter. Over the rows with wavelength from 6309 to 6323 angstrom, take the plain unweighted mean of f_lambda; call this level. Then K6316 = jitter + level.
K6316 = 4.85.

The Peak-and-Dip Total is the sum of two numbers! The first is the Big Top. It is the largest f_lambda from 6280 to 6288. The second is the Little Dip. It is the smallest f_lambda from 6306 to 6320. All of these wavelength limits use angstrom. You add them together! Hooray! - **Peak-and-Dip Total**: 9.2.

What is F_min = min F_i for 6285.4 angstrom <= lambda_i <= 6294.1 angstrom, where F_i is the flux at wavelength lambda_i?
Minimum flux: 4.18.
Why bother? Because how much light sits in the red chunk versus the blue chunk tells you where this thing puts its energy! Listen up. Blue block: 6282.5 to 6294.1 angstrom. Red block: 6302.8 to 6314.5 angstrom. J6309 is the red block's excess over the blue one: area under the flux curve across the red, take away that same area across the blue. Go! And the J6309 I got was 4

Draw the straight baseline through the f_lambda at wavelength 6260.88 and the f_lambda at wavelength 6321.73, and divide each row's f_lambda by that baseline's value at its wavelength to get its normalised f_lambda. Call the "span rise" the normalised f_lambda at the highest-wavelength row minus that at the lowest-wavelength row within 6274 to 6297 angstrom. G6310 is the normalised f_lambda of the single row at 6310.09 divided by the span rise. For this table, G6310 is -40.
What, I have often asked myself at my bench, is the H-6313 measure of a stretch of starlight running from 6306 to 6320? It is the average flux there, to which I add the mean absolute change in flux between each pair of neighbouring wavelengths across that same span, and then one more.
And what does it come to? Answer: 5.76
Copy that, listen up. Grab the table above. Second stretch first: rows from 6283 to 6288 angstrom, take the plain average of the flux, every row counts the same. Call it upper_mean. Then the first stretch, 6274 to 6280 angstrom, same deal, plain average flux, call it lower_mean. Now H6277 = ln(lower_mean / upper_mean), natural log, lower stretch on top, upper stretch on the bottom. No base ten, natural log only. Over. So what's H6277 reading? 0.13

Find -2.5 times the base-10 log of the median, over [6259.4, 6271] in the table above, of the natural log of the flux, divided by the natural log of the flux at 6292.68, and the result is -0.07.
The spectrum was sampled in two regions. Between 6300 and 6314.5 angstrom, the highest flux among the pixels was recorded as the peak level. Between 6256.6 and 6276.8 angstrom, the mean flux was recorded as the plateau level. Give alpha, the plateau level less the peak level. 0.24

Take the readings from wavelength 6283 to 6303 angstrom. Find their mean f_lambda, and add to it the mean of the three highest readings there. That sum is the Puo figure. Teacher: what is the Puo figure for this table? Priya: 9.08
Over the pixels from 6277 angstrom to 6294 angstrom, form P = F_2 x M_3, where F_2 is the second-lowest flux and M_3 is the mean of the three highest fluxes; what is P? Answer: 19.5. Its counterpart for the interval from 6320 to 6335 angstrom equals 25.1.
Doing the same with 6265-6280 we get 24.1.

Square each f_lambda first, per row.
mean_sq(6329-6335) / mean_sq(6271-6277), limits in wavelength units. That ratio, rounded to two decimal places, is 1.06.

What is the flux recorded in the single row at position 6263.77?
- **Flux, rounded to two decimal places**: 4.97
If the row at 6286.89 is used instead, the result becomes 4.19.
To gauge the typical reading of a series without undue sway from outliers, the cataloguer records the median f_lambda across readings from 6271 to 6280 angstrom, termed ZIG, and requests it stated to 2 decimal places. 4.90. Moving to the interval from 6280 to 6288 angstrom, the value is 4.39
